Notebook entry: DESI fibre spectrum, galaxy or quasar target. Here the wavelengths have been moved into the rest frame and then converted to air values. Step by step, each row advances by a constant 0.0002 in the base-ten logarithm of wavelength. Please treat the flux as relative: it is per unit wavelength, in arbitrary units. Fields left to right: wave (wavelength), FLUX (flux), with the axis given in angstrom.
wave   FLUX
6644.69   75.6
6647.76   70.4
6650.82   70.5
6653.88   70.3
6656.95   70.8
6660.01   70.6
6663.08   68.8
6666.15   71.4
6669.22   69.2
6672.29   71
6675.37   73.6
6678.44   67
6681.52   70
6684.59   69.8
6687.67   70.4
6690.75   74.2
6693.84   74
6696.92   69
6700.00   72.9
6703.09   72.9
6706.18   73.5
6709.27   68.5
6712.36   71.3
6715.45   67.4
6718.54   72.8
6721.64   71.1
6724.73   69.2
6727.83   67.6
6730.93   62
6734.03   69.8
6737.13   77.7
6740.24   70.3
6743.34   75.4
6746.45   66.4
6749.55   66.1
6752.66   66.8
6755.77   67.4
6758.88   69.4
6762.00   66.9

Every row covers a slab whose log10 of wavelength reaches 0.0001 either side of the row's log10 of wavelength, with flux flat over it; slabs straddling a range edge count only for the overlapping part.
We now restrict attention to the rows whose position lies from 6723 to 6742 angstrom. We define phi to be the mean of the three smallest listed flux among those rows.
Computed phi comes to 66.3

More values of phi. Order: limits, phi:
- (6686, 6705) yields 70.8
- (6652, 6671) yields 69.4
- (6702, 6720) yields 69.1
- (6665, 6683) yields 68.7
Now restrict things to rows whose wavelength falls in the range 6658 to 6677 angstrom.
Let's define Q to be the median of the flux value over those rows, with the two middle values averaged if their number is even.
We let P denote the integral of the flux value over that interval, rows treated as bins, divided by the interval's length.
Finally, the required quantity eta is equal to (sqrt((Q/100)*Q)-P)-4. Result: -67.7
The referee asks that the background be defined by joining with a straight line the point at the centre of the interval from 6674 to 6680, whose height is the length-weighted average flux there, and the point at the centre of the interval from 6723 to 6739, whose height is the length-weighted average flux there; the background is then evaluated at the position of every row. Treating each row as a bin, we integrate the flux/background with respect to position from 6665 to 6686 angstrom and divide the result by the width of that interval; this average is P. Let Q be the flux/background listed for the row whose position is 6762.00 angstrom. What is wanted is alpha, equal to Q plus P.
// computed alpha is 1.97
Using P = 1.00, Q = 0.97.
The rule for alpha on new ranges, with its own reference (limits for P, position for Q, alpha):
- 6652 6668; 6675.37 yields 2.05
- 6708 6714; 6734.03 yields 2.01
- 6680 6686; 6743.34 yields 2.09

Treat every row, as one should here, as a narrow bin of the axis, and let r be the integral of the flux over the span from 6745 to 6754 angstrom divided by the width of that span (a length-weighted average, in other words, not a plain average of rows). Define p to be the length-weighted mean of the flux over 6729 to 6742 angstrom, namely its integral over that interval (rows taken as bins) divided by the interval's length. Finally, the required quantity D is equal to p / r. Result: 1.05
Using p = 70.0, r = 66.5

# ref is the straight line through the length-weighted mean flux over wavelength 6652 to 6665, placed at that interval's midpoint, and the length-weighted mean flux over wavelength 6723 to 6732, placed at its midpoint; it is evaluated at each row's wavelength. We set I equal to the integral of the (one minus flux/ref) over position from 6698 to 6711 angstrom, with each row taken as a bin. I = -0.8 angstrom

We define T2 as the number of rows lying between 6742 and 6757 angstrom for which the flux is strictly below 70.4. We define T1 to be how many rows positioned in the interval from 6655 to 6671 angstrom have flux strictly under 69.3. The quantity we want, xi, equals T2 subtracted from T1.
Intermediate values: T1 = 2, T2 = 4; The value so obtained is -2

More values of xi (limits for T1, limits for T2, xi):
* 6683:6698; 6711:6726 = -1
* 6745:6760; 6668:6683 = 1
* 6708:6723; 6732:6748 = -1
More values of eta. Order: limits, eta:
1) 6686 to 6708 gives -69.0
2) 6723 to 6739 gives -66.4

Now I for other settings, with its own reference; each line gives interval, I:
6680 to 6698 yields -0.7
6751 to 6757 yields -0.2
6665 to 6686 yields -0.3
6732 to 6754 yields -1.5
